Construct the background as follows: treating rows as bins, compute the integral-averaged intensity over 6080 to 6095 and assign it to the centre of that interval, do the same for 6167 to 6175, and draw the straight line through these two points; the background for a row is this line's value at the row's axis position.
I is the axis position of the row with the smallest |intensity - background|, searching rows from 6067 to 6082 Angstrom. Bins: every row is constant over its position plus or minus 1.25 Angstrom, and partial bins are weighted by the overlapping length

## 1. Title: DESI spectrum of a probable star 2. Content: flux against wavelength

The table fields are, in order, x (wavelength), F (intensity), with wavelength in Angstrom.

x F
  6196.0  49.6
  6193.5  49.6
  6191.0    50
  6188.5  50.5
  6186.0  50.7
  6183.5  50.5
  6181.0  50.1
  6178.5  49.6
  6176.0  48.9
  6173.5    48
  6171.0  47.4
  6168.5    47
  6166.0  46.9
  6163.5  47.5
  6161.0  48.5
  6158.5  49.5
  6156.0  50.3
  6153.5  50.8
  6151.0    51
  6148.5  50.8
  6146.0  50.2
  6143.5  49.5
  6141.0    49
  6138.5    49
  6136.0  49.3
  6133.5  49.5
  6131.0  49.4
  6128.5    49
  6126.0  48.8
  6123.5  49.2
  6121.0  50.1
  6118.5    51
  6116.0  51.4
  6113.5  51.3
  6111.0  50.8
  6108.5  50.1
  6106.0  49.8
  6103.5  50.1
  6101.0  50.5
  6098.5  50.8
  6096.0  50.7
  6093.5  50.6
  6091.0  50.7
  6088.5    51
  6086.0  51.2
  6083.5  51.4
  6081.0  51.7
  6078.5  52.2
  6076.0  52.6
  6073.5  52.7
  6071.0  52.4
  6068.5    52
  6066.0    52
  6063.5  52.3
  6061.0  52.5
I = 6068.5 Angstrom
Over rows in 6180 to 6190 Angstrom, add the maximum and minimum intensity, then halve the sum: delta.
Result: 50.4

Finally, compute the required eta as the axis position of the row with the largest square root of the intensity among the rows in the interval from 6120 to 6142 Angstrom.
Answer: 6121.0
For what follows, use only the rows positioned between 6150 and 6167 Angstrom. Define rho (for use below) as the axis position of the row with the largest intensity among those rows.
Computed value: 6151.0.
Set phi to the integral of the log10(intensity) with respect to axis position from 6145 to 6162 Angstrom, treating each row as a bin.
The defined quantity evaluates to 28.91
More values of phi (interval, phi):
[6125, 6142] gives 28.76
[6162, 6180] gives 30.25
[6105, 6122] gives 28.98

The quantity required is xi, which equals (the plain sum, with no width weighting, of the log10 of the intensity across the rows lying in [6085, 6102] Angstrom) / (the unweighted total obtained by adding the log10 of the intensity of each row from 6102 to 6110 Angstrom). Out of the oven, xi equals 2.3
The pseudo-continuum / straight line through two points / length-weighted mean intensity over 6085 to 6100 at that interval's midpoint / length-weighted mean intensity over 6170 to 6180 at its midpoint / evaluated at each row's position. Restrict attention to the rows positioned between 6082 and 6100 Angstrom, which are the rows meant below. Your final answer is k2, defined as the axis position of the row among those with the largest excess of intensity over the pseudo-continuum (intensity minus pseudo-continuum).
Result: 6083.5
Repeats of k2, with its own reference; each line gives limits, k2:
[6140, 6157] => 6151.0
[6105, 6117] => 6116.0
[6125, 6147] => 6146.0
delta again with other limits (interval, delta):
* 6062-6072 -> 52.2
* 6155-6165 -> 48.9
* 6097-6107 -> 50.3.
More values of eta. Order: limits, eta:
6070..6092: 6073.5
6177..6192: 6186.0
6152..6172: 6153.5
